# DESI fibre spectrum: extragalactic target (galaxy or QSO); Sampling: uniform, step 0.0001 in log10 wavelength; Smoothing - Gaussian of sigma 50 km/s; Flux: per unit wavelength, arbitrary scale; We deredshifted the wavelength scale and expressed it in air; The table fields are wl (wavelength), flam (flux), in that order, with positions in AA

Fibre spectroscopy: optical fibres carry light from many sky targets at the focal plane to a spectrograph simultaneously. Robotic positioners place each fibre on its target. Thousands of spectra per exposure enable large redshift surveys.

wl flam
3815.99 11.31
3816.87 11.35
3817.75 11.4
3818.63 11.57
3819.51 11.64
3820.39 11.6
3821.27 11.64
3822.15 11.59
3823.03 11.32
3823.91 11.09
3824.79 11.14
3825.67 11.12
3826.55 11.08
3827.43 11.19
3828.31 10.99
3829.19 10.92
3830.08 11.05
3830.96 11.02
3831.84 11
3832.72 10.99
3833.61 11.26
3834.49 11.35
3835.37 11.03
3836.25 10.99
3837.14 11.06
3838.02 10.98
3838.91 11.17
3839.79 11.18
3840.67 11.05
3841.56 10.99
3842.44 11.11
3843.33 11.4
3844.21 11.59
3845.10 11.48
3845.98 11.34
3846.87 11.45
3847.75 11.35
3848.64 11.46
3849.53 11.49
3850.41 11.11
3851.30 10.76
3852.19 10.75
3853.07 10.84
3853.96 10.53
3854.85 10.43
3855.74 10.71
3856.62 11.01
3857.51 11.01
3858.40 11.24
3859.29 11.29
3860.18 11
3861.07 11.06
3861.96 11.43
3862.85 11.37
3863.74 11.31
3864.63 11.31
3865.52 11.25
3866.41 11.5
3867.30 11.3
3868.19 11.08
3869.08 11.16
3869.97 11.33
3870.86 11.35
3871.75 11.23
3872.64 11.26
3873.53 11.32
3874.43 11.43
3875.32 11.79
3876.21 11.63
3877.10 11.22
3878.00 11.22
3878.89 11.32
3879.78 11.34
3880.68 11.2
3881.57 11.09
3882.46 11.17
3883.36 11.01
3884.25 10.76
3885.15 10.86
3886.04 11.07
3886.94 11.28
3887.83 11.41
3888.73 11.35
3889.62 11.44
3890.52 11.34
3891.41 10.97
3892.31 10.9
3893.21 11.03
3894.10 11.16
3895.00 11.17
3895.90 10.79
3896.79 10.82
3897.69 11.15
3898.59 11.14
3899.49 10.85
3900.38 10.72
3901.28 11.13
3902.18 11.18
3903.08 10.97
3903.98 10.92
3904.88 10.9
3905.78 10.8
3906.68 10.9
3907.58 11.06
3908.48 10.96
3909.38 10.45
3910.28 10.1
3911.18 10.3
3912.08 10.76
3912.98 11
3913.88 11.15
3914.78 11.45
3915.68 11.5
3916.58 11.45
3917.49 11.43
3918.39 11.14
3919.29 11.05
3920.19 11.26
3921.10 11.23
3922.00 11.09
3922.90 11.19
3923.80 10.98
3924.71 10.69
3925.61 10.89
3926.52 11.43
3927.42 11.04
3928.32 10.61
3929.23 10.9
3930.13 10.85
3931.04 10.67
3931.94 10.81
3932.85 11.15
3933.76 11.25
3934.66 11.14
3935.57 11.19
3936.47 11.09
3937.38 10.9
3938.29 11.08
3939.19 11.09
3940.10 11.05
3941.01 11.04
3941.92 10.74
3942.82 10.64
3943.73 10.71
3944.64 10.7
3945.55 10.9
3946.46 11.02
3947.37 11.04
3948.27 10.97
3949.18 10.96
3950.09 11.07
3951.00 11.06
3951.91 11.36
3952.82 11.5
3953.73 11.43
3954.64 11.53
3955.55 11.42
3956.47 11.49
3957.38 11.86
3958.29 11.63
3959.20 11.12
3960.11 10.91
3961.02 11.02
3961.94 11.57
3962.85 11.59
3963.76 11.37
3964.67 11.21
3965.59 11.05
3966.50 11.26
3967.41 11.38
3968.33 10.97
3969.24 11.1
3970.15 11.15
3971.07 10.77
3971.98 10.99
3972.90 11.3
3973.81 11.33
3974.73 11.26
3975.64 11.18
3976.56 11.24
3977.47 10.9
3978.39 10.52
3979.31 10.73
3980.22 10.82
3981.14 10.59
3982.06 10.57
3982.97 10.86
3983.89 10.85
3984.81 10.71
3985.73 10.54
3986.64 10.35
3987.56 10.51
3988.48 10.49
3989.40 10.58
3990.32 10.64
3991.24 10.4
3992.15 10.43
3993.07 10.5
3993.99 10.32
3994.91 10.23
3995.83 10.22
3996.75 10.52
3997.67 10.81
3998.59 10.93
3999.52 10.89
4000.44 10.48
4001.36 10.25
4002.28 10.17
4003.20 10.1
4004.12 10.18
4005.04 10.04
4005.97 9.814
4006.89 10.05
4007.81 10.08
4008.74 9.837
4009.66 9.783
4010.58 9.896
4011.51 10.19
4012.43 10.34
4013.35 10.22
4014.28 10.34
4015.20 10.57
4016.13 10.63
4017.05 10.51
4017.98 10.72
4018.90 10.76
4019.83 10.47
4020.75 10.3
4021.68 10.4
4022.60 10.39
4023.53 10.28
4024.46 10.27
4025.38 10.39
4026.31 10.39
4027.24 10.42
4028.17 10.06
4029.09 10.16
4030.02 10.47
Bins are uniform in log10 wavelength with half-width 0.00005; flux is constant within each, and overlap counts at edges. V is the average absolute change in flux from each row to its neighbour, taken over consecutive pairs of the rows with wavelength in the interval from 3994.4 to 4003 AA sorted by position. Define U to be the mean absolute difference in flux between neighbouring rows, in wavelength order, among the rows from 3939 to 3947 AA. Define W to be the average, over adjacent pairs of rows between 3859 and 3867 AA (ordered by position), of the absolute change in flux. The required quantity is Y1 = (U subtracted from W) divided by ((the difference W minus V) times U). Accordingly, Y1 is -9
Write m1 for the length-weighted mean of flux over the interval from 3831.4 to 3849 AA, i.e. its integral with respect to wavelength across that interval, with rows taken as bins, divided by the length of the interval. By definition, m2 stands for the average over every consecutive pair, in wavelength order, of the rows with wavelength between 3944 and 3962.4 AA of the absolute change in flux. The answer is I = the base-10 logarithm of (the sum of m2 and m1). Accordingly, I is 1.06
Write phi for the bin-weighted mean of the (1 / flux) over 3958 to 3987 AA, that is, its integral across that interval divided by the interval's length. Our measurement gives 0.0908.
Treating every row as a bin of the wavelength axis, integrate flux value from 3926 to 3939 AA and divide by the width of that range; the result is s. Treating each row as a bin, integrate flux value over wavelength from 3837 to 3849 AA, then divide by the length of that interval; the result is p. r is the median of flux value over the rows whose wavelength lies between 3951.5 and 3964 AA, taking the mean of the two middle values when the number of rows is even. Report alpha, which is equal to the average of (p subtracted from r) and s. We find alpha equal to 5.60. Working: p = 11.3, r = 11.5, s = 11.0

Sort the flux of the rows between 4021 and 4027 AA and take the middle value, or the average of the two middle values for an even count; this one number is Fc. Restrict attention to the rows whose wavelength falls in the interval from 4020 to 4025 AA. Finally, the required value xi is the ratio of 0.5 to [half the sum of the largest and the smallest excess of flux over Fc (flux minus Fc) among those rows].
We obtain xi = -9.1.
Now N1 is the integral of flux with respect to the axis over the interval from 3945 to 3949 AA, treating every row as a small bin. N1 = 43.9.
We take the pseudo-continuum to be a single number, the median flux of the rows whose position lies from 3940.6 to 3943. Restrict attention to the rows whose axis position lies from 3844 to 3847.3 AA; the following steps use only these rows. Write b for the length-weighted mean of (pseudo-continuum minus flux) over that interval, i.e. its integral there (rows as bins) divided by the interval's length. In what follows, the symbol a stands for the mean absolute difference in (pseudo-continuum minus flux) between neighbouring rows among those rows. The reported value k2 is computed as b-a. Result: -0.84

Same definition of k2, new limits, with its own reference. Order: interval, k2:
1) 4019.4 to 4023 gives 0.26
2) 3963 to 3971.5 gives -0.62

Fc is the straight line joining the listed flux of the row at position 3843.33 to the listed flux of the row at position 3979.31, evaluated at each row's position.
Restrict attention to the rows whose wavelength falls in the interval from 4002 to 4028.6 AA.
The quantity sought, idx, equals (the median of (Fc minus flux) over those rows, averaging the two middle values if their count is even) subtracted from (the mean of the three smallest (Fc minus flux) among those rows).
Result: -0.39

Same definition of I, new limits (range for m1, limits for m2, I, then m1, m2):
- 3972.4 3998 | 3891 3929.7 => 1.04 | 10.7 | 0.196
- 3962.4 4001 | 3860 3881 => 1.04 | 10.8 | 0.133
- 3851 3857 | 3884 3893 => 1.04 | 10.7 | 0.149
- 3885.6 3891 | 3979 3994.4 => 1.06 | 11.3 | 0.124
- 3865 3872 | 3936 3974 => 1.06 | 11.3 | 0.162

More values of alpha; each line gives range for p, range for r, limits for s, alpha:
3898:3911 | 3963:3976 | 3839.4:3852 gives 5.80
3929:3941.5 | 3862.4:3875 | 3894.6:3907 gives 5.63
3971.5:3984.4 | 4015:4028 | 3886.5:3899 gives 5.31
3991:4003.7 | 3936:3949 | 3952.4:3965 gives 5.97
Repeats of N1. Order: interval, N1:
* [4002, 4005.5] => 35.5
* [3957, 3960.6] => 41.0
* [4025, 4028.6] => 37.0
